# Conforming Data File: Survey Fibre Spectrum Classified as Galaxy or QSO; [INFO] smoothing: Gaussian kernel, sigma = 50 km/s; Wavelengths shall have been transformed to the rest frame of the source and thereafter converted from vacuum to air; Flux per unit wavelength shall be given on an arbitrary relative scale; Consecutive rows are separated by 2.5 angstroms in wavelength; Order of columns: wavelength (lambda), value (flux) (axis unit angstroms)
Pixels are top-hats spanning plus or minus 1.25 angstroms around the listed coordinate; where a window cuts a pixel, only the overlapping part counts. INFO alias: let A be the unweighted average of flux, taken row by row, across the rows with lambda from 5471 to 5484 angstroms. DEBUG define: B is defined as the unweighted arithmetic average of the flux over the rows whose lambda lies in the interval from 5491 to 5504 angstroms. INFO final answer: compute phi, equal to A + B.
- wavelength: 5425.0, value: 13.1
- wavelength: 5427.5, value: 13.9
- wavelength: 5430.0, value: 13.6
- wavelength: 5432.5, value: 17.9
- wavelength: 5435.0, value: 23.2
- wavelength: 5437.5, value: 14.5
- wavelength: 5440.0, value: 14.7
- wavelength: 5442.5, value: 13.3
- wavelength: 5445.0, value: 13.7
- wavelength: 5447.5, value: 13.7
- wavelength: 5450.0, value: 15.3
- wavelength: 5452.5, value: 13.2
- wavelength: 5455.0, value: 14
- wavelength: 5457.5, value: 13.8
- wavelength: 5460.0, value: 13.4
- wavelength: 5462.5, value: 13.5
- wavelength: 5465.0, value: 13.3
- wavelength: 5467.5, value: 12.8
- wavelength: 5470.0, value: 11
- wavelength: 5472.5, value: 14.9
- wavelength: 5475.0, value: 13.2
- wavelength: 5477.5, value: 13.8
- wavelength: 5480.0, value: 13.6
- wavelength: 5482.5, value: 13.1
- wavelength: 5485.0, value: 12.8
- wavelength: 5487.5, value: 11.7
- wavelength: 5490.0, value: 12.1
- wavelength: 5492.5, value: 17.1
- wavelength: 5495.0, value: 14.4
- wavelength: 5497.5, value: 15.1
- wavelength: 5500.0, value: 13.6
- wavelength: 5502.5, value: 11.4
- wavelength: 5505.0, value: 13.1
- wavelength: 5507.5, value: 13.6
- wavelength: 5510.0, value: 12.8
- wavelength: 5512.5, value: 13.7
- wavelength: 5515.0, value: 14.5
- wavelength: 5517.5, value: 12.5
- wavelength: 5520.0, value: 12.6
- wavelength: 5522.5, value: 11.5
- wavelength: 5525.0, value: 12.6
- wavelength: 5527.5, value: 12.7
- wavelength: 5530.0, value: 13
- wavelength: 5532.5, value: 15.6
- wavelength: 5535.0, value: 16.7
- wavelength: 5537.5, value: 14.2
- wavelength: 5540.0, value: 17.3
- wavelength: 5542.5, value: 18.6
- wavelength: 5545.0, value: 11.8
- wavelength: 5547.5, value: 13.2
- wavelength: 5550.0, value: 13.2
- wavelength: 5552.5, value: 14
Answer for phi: 28.04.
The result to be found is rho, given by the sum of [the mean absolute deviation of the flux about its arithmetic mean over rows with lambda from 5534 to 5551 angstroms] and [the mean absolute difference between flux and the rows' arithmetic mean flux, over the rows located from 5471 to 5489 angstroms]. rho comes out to 2.9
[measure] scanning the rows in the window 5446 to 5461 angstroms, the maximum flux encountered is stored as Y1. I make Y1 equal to 15.3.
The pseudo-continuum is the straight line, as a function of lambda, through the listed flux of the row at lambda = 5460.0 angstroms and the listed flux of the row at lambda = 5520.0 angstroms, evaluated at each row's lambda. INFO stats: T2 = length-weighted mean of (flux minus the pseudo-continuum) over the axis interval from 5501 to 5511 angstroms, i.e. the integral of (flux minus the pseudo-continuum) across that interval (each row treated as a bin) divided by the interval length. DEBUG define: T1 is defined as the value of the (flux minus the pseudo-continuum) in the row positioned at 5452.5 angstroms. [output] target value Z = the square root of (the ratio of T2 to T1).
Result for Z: 0.4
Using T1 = 0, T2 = 0.0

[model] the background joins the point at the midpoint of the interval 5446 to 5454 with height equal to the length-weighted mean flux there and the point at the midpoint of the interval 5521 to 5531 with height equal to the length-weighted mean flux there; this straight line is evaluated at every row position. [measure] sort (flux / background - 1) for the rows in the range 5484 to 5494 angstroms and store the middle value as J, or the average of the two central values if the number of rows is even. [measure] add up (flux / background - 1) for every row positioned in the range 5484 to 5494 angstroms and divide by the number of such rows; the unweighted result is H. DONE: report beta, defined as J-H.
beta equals -0.076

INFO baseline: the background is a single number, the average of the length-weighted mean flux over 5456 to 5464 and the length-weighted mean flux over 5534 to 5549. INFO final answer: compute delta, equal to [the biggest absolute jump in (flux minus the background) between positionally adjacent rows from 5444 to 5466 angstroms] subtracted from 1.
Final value -1.1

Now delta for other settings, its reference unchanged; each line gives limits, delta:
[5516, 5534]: -1.6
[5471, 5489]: -0.7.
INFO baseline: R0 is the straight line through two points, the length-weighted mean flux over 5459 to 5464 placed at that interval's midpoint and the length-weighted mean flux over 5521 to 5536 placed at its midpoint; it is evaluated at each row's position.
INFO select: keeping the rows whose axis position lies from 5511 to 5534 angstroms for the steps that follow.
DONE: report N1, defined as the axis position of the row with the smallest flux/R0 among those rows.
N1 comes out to 5522.5 angstroms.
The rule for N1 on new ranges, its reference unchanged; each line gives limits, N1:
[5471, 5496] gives 5487.5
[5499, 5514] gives 5502.5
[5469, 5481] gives 5470.0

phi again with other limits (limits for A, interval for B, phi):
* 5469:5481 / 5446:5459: 27.30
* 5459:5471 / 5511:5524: 25.76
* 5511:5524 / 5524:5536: 27.08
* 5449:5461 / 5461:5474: 27.04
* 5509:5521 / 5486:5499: 27.30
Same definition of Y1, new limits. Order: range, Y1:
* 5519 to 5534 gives 15.6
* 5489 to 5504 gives 17.1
